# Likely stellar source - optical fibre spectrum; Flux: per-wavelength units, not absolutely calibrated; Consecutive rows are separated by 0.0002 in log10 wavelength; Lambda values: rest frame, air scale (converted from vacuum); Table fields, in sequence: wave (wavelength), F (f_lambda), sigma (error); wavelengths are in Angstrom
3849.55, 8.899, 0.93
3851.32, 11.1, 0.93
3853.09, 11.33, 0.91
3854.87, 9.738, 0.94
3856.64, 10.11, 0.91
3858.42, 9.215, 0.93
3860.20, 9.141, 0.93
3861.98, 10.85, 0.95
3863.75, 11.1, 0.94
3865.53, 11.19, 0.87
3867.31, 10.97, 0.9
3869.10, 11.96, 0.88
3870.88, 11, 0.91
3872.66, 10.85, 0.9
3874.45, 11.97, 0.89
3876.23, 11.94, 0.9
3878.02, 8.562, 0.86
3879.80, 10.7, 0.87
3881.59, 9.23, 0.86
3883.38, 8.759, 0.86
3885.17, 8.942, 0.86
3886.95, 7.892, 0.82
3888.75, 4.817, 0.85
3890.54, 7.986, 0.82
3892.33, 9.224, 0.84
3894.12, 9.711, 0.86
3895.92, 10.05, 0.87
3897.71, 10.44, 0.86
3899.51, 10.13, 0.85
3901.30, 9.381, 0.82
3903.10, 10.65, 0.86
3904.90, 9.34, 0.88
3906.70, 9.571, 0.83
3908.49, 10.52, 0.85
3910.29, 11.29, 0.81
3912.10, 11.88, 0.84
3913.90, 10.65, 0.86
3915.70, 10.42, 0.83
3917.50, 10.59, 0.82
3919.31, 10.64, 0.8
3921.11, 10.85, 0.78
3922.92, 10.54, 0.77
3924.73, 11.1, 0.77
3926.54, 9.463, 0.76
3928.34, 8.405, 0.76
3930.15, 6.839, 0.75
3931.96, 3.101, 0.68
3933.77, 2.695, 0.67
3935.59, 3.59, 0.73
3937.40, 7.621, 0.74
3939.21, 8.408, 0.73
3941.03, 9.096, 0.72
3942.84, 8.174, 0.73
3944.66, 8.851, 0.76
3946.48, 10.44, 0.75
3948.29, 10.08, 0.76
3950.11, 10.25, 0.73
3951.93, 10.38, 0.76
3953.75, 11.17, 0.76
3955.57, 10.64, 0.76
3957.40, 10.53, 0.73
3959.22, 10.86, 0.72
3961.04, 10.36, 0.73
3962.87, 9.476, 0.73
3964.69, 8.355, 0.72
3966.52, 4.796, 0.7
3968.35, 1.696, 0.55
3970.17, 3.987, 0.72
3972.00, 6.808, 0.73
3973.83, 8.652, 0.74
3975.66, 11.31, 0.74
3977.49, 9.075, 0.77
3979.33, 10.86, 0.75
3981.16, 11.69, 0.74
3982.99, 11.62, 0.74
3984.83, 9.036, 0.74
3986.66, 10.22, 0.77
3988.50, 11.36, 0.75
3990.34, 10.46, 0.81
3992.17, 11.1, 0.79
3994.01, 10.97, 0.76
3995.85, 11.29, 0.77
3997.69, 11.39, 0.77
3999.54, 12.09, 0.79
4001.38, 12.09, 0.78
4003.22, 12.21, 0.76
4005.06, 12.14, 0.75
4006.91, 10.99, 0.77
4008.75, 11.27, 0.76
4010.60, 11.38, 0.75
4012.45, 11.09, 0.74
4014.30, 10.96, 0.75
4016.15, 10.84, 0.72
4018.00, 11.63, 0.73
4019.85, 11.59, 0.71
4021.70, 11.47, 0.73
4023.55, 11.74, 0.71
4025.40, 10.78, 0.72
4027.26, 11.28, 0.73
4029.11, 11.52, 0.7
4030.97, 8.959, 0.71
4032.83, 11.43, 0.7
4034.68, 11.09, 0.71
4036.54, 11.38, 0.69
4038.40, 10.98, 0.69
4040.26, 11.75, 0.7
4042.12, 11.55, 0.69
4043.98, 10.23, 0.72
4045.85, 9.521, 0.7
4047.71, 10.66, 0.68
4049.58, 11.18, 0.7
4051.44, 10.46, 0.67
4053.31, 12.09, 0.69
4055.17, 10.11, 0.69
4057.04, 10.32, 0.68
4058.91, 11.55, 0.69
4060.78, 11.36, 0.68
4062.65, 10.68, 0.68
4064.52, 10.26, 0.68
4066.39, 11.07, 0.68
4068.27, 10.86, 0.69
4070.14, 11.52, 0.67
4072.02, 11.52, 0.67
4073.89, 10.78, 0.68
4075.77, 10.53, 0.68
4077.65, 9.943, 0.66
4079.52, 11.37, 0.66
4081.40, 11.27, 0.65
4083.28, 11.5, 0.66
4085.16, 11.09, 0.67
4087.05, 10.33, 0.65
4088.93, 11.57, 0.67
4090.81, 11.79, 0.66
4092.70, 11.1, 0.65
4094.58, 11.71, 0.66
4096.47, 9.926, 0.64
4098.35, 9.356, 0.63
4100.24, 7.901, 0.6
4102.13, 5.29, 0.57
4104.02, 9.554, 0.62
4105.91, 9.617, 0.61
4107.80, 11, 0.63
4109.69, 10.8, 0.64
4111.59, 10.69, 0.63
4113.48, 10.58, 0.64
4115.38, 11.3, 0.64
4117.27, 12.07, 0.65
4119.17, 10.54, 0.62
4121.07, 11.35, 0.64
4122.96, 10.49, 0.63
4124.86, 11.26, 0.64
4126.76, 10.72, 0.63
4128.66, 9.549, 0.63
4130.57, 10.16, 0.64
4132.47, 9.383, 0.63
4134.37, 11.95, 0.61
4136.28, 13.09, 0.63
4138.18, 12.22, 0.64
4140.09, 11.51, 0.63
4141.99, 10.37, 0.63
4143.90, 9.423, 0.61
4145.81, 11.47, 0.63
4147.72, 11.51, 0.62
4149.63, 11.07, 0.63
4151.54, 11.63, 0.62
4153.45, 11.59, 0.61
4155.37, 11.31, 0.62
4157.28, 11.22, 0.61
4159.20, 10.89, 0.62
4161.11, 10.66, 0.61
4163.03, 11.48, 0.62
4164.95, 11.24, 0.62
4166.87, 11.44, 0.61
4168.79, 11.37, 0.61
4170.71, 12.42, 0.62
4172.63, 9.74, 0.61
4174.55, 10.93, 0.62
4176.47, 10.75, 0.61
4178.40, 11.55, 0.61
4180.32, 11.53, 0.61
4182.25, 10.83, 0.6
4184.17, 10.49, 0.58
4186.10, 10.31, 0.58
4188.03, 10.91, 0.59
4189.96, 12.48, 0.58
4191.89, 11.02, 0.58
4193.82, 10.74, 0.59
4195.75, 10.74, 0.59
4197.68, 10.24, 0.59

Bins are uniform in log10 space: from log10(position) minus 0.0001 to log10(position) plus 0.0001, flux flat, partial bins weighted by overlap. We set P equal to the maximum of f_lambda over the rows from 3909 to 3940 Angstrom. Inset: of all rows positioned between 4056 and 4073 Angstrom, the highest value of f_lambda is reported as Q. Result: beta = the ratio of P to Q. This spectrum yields 1.03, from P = 11.88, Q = 11.55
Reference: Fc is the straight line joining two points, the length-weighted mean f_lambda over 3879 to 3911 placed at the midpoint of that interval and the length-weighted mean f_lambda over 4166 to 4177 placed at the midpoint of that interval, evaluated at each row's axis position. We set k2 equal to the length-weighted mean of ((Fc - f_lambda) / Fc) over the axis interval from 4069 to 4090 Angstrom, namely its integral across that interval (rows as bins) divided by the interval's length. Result -0.05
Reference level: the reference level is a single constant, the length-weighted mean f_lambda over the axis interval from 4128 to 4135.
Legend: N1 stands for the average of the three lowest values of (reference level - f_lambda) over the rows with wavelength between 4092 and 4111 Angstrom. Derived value -1.06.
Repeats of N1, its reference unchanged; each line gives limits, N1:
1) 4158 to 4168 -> -1.18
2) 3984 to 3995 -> -0.93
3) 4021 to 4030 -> -1.37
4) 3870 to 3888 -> -1.43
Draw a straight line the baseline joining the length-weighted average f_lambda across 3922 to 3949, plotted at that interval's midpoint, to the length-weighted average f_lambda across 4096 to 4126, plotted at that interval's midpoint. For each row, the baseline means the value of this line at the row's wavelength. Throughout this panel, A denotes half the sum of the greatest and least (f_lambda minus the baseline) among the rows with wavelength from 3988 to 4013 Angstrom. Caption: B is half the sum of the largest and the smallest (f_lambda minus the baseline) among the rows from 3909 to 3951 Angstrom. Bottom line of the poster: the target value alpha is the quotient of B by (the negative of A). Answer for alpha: 0.2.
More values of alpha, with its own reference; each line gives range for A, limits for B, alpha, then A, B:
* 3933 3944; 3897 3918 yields 1.5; -2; 3.1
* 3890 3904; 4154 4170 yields -0.2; 2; 0.3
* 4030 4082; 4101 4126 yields 1.1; 1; -1.4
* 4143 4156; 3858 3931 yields 20.4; 0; 1.2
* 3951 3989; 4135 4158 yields 0.5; -2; 0.8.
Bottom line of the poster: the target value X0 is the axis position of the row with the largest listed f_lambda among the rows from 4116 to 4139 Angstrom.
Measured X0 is 4136.28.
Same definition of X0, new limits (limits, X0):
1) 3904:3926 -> 3912.10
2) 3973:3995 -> 3981.16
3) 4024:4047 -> 4040.26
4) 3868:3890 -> 3874.45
